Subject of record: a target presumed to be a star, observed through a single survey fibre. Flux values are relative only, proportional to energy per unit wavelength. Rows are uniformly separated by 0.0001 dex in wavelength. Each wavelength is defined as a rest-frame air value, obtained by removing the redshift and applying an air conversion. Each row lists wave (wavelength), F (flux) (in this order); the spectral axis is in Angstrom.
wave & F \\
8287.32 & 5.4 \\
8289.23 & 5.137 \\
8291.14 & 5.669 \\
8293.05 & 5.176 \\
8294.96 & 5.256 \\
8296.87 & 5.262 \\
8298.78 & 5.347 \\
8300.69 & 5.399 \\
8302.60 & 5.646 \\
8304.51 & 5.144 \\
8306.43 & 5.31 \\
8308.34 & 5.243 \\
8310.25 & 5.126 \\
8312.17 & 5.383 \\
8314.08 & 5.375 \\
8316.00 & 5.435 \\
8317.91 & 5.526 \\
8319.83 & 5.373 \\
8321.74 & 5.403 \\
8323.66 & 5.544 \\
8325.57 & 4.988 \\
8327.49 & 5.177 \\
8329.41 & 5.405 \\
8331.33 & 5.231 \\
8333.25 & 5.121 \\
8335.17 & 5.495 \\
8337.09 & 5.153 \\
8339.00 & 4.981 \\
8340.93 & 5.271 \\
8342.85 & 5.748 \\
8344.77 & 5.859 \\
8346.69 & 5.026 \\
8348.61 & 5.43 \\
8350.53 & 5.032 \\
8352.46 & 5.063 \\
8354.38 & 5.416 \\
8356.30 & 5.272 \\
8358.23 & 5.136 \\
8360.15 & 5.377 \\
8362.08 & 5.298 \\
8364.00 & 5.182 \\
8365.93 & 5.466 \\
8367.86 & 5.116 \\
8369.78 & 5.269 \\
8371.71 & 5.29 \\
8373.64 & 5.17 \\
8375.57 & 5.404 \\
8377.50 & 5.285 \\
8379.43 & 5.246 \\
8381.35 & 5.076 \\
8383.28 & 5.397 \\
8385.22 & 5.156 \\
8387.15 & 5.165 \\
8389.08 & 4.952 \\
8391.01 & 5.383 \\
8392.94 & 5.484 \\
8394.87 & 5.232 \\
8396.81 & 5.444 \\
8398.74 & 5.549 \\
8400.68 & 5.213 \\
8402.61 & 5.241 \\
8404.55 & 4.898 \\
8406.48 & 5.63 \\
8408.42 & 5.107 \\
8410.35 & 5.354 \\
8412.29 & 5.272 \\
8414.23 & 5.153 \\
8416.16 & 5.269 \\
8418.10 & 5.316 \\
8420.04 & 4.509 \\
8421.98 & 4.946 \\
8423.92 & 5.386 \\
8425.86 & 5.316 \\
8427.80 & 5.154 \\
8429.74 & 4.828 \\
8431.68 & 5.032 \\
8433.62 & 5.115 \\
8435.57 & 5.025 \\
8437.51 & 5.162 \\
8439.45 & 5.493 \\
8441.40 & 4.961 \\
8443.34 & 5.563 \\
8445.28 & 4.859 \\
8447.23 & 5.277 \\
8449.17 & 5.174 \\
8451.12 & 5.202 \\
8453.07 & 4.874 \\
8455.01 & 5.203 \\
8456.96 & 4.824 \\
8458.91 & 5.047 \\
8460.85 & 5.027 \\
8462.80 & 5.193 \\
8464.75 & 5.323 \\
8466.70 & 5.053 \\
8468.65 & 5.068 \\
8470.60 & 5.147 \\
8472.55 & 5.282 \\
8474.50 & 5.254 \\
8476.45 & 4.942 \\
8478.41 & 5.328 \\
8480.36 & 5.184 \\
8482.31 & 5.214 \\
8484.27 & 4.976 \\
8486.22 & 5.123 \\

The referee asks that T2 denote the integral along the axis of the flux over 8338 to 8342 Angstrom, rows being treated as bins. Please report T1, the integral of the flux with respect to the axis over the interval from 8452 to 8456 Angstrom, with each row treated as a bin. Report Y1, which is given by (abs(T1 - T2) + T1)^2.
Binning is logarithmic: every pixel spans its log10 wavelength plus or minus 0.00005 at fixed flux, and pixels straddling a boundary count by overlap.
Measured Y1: 424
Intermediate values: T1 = 20.2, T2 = 20.6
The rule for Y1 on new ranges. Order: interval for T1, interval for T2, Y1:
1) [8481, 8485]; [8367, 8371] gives 434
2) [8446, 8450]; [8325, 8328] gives 697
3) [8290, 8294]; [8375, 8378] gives 741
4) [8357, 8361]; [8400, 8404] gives 452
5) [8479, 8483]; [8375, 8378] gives 661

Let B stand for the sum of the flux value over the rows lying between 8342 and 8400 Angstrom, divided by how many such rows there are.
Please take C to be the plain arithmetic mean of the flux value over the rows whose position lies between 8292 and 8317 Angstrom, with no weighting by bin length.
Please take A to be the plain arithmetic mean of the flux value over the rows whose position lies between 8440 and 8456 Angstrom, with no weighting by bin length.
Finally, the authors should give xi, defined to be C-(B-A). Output 5.16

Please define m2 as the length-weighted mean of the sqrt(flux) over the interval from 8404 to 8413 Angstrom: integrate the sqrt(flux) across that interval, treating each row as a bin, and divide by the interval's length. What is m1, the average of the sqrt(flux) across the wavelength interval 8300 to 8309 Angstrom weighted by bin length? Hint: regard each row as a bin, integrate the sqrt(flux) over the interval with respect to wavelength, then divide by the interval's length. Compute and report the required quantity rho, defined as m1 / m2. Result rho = 1.01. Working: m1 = 2.31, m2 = 2.30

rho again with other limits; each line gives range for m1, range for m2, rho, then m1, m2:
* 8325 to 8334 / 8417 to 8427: 1.01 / 2.28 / 2.26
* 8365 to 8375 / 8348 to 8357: 1.00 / 2.29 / 2.29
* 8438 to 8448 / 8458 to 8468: 1.01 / 2.29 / 2.27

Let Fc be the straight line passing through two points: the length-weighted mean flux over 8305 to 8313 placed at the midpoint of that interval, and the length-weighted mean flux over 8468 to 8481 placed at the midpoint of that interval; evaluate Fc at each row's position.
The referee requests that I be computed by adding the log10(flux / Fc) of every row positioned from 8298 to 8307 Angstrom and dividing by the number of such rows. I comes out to 0.009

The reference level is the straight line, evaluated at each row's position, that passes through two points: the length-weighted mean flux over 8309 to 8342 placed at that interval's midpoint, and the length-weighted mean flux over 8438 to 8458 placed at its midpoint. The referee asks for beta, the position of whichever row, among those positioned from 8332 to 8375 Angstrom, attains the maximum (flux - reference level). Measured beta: 8344.77 Angstrom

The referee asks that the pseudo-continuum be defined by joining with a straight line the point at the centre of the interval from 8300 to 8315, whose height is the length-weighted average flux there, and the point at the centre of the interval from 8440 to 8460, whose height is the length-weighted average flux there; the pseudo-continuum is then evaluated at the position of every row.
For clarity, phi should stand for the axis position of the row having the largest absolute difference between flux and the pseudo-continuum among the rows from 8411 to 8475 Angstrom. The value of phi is 8420.04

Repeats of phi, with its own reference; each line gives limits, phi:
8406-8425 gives 8420.04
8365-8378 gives 8365.93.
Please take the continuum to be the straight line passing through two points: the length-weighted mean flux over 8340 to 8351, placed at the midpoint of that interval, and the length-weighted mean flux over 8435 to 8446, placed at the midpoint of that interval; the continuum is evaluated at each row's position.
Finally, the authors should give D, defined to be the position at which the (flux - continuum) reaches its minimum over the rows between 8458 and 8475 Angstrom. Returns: 8460.85 Angstrom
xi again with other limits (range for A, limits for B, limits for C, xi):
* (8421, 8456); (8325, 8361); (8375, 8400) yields 5.16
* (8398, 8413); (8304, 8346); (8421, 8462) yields 5.07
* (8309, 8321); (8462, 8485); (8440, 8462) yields 5.30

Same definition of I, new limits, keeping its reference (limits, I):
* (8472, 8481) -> 0.002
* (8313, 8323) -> 0.014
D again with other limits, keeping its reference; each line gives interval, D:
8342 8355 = 8346.69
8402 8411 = 8404.55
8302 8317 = 8310.25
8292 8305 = 8304.51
